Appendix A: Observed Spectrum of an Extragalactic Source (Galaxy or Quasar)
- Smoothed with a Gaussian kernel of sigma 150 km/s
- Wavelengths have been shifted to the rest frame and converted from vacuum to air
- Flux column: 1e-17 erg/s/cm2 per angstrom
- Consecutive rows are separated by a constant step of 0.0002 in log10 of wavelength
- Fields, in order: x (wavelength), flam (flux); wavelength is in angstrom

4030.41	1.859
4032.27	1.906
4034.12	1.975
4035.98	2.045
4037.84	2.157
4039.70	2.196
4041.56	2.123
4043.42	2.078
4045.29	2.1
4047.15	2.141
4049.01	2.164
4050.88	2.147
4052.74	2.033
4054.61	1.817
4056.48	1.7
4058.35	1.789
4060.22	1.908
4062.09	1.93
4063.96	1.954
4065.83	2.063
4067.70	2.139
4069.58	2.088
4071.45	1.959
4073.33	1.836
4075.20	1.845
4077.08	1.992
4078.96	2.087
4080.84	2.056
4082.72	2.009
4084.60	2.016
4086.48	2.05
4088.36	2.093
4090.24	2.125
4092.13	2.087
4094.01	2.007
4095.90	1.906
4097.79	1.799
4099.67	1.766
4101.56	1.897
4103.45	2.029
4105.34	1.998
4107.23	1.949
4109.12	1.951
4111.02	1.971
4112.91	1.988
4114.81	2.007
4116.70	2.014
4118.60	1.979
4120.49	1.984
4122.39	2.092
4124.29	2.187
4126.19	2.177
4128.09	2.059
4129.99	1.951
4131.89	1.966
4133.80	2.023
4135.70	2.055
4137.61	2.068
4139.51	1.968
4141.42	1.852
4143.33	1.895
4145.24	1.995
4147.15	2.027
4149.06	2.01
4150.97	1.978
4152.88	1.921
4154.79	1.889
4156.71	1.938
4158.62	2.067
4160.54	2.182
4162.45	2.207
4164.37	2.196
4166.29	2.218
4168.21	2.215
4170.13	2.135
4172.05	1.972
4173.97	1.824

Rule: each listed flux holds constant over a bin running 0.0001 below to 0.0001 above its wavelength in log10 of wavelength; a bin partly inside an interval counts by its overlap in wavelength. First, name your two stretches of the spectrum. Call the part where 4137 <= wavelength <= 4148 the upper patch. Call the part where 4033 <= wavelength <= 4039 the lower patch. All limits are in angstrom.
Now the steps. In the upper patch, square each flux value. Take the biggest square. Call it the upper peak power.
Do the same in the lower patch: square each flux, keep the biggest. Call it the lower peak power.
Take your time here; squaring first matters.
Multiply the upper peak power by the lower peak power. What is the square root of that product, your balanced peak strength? 4.46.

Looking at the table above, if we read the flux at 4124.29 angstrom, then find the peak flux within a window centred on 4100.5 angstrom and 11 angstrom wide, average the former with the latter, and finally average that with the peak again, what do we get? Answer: 2.07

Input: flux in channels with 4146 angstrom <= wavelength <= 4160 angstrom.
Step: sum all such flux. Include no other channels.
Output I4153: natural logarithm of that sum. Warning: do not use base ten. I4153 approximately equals 2.63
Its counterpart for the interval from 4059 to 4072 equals 2.64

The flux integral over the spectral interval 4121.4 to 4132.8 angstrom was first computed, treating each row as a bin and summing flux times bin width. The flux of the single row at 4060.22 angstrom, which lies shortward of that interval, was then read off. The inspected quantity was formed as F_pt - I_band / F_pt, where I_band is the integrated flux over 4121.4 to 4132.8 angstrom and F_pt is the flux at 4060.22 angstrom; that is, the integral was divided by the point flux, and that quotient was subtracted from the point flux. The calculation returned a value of -10.5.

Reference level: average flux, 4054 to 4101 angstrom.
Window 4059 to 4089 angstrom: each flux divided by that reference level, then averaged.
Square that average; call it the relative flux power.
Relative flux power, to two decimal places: 1.04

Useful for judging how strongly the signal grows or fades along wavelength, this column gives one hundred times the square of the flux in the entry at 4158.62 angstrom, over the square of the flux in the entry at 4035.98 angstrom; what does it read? 102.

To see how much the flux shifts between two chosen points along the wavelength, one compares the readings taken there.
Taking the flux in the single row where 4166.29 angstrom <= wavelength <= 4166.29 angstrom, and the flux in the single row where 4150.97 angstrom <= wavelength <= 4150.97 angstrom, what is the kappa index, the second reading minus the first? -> -0.24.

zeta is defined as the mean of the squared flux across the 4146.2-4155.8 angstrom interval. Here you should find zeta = 3.86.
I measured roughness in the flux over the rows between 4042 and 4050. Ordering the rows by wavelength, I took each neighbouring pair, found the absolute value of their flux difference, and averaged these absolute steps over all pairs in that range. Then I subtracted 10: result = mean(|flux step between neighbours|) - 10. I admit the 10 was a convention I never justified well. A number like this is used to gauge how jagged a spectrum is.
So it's -9.97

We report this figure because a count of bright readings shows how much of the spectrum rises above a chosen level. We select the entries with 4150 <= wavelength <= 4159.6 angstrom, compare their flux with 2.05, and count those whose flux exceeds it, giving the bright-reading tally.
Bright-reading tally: 1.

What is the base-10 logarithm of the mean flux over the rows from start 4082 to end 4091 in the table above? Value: 0.314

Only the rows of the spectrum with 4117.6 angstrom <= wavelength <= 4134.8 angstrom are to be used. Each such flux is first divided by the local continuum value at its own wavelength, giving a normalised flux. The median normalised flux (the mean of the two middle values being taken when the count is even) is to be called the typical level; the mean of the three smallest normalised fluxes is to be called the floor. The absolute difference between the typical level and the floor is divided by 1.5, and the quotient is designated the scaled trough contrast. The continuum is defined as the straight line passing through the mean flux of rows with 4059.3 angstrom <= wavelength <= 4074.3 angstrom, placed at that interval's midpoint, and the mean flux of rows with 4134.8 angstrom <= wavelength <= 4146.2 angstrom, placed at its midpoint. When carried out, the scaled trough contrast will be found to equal 0.020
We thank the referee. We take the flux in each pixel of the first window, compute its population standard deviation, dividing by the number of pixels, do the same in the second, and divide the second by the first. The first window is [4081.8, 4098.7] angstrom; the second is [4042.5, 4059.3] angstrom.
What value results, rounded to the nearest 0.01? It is 1.75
